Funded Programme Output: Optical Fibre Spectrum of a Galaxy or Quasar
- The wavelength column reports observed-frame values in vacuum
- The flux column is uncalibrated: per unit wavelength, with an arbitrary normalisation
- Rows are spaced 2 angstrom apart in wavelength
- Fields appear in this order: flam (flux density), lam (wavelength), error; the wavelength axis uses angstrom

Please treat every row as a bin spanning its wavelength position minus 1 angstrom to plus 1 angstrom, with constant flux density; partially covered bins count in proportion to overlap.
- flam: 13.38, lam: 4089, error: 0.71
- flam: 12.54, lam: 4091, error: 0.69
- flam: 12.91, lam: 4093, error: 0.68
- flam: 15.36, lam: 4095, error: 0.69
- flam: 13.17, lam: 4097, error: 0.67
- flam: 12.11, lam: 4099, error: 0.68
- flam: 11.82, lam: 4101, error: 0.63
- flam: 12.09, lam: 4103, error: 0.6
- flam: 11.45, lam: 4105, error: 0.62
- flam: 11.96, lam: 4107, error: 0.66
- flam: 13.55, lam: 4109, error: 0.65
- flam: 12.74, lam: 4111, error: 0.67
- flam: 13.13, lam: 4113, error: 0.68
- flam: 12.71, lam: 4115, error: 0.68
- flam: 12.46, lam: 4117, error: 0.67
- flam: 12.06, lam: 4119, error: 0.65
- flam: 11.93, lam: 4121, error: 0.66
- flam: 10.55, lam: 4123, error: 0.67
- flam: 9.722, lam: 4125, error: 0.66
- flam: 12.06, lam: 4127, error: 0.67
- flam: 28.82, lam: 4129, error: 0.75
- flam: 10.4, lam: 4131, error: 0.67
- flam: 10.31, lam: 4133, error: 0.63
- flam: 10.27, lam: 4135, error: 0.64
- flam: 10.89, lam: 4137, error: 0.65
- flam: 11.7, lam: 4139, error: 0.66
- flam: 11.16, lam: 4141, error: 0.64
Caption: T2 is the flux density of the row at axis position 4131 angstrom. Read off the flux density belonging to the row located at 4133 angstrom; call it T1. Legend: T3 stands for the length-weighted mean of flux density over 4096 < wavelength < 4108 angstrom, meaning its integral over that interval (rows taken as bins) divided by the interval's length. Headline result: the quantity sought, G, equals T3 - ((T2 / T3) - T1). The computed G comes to 21.6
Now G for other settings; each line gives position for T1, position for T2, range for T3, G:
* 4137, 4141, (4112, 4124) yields 22.1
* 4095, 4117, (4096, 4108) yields 26.4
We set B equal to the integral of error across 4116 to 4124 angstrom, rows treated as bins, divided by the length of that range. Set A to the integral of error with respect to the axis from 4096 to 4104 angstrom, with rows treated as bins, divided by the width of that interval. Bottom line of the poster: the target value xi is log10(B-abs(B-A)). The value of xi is -0.190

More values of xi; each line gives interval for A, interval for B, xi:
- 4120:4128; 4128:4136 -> -0.177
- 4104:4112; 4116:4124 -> -0.187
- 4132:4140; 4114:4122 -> -0.190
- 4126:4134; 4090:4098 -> -0.167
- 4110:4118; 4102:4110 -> -0.229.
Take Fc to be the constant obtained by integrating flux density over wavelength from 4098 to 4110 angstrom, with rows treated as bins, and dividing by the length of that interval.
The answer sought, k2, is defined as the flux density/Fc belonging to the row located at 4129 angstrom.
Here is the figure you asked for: 2.37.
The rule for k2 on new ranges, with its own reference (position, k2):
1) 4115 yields 1.04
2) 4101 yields 0.97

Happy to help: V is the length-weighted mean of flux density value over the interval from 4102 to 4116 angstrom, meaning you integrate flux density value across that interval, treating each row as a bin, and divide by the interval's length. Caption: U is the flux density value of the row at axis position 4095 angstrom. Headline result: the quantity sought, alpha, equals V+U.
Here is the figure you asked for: 28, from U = 15.36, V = 12.5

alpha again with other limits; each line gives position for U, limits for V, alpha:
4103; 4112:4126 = 24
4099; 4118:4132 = 26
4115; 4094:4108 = 25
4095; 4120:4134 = 29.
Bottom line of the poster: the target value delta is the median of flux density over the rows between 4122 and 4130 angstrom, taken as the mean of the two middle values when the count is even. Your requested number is 11.3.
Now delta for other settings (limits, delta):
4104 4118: 12.7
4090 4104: 12.5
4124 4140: 10.6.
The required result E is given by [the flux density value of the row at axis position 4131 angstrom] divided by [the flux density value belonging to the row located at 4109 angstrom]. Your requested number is 0.77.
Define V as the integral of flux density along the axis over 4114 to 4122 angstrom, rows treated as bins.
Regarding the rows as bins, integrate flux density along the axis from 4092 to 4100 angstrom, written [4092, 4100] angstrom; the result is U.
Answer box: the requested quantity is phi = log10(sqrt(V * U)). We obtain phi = 2.01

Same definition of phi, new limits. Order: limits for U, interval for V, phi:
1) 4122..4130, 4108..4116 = 2.05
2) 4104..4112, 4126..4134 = 2.04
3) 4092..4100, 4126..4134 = 2.06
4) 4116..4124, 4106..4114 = 1.99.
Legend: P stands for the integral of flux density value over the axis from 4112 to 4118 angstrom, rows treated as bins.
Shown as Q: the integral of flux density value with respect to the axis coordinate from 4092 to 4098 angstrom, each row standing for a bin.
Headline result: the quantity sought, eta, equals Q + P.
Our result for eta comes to 159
